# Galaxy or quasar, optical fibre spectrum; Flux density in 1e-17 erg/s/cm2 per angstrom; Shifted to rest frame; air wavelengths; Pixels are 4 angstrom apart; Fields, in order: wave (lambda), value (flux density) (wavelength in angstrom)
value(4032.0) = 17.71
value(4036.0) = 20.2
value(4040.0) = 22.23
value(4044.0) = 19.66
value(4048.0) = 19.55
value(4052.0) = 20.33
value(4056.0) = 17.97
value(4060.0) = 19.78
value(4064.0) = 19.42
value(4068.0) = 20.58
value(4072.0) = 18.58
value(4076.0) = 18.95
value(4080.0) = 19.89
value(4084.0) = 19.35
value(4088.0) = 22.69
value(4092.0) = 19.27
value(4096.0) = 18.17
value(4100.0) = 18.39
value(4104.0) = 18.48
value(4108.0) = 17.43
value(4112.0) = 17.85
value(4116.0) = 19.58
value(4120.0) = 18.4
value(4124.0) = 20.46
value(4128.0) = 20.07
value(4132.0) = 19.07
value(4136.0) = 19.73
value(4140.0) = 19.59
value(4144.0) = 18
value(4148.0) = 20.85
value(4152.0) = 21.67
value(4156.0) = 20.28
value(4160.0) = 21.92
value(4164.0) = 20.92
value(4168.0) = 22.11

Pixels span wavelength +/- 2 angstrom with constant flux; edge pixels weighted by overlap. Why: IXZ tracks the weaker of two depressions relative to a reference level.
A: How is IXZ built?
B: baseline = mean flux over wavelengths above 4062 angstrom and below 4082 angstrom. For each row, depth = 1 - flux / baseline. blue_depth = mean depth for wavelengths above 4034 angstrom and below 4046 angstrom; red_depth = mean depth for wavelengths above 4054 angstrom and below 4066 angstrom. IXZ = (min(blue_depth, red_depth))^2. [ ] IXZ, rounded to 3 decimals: 0.004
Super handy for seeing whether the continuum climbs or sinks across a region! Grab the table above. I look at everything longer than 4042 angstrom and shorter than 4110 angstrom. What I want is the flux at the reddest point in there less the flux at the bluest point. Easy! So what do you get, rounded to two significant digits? -2.2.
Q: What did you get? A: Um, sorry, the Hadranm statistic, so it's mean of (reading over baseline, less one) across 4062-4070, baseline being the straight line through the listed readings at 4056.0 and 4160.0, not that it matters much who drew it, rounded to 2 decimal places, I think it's 0.09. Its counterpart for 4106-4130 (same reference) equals -0.07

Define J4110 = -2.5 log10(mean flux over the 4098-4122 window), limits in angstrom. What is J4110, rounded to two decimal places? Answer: -3.16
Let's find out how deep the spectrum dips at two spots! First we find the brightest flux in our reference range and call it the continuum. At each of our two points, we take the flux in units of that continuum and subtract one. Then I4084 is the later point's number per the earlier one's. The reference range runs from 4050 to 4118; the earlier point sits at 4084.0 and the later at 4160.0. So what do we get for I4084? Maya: 0.23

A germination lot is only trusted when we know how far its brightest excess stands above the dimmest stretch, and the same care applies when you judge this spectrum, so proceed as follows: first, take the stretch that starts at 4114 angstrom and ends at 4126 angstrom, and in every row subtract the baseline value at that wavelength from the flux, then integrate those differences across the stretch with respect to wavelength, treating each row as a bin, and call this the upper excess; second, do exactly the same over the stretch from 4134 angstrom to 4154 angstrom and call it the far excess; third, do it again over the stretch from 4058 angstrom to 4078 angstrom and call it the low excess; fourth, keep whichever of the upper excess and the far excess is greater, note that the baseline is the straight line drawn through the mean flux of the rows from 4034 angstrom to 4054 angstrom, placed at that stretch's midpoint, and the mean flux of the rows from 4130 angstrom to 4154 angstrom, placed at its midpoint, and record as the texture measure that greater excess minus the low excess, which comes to 19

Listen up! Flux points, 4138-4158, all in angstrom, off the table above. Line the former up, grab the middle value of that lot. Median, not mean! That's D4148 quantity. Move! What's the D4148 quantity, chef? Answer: 20.3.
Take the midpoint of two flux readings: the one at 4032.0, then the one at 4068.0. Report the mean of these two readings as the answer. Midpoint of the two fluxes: 19.1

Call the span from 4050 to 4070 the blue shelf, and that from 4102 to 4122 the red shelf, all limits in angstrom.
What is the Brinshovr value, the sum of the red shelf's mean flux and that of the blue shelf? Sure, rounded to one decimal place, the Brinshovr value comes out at 38.0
